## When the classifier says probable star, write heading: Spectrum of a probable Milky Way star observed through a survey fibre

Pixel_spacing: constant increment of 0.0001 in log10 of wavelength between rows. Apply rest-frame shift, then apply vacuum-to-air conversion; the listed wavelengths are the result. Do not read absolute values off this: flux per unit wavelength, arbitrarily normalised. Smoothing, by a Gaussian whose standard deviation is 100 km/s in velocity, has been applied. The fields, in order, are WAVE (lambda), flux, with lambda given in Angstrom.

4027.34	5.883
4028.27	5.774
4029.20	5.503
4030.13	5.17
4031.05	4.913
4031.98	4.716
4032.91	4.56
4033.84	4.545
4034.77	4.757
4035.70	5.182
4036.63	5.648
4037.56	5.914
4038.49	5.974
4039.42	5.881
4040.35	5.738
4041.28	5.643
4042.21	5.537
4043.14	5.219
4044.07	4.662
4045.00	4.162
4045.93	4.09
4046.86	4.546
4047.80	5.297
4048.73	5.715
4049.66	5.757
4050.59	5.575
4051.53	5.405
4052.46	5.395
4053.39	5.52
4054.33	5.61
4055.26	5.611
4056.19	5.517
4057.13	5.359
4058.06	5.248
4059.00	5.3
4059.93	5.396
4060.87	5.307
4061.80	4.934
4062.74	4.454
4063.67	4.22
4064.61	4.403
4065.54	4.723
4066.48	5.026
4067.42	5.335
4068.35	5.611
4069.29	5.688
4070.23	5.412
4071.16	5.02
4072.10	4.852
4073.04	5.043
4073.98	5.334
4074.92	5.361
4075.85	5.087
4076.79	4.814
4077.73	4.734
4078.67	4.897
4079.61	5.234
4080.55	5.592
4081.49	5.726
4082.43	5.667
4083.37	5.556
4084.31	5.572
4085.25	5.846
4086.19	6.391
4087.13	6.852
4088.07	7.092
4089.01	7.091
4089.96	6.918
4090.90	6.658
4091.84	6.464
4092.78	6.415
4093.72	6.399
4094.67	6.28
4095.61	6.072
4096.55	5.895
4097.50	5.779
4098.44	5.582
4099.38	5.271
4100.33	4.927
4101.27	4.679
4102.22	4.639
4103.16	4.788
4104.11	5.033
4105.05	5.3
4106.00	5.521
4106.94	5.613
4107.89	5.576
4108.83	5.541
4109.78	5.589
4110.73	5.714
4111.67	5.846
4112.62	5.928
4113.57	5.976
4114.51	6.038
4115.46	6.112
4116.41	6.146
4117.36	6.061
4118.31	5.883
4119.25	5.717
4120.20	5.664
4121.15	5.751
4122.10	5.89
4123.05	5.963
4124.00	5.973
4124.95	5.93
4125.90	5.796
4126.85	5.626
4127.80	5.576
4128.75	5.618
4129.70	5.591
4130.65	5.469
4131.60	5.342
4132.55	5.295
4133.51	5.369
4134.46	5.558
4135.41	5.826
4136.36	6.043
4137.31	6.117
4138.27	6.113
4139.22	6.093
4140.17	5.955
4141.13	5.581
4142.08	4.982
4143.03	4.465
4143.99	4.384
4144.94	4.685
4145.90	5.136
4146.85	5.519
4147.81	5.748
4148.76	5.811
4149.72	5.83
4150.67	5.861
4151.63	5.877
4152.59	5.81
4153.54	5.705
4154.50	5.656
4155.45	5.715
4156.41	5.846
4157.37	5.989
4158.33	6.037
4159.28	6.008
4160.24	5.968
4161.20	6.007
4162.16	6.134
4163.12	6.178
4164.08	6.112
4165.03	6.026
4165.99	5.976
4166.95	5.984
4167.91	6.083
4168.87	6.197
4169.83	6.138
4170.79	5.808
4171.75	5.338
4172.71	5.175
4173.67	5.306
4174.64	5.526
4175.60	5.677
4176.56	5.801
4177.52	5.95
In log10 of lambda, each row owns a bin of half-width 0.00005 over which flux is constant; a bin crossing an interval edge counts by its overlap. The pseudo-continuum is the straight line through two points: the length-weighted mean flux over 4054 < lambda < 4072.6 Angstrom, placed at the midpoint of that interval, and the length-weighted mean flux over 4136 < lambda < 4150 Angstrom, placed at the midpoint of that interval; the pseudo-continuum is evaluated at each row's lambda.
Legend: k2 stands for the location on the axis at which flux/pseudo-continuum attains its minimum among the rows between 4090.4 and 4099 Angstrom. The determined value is 4098.44 Angstrom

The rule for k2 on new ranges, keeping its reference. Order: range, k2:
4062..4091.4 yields 4063.67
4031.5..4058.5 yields 4045.93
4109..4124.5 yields 4109.78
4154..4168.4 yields 4154.50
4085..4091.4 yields 4085.25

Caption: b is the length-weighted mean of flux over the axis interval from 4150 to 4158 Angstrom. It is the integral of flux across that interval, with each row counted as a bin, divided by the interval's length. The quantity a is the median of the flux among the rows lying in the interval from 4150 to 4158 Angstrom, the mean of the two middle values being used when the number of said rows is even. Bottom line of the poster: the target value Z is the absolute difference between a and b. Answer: 0.017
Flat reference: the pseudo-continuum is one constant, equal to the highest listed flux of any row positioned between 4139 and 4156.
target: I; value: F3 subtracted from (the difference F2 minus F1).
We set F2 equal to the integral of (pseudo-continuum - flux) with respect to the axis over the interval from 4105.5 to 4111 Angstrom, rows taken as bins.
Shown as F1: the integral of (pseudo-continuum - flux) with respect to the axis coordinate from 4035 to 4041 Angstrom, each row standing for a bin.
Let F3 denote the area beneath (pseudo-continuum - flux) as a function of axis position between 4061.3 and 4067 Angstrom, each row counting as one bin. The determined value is -8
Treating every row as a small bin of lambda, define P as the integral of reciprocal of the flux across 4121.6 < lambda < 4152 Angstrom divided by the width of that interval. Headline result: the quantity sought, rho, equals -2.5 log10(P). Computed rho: 1.86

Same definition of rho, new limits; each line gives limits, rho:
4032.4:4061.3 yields 1.80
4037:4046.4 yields 1.79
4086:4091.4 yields 2.09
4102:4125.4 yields 1.88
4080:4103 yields 1.92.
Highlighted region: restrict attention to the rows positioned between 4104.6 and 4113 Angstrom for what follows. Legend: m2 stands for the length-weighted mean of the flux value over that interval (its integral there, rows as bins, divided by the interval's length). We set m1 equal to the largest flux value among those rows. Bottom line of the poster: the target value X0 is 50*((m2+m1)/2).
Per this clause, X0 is 289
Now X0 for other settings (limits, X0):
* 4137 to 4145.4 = 287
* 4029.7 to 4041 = 281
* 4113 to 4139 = 299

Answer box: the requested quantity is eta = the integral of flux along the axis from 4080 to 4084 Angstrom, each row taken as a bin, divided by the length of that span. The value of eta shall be 5.62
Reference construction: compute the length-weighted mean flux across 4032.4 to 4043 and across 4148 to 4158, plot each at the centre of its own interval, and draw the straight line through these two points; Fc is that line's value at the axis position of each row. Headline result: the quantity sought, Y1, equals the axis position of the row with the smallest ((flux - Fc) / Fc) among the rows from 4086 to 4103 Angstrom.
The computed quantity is 4102.22 Angstrom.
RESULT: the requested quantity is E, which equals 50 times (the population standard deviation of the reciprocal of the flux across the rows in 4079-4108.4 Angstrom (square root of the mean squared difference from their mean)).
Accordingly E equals 1.02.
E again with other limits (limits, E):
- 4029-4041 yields 0.95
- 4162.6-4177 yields 0.51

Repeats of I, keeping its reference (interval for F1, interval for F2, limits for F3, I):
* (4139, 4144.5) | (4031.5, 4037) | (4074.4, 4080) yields -4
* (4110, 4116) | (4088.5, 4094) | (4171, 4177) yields -8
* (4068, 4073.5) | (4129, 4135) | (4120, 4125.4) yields -2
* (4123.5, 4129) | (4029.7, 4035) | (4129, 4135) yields 1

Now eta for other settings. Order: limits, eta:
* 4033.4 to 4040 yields 5.42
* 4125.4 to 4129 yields 5.66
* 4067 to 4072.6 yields 5.32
